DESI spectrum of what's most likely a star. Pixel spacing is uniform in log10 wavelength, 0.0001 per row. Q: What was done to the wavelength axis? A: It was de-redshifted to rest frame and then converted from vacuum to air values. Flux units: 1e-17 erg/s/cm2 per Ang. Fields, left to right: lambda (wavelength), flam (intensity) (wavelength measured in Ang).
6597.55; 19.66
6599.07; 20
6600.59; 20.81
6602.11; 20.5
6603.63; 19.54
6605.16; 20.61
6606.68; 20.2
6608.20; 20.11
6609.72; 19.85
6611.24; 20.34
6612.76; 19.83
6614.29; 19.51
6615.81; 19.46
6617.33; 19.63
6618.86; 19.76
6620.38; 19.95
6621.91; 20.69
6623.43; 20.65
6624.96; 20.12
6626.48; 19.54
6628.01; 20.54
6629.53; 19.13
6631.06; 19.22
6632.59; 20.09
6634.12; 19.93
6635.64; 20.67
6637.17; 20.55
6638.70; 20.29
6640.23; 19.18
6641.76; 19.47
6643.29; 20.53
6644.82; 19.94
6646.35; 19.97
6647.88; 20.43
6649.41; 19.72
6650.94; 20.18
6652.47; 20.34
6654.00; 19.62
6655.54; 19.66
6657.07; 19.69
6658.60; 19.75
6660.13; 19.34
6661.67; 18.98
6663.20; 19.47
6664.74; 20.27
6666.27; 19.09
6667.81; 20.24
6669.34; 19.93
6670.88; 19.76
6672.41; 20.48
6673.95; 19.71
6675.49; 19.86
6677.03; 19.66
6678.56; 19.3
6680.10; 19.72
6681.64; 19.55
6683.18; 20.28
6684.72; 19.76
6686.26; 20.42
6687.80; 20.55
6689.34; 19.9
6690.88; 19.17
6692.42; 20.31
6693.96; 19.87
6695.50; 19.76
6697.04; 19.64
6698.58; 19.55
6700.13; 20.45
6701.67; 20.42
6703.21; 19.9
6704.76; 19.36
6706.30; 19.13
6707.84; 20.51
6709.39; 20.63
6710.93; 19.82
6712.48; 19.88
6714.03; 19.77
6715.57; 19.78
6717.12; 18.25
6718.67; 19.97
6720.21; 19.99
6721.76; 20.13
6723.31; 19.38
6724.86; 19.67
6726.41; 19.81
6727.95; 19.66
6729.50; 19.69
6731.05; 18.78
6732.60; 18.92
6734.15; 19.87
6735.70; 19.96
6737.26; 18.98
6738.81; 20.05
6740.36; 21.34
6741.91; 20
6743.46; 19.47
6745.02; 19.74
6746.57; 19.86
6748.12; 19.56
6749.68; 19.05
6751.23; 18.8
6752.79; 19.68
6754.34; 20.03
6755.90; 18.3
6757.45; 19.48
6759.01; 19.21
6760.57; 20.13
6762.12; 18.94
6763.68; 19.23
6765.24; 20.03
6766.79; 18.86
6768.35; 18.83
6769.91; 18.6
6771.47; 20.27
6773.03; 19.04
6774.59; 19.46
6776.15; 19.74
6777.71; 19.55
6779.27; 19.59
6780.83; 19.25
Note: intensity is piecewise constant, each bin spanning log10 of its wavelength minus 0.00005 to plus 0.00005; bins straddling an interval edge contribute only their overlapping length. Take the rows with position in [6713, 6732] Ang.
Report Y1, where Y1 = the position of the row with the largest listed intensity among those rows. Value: 6721.76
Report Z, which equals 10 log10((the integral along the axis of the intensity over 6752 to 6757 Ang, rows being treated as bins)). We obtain 19.9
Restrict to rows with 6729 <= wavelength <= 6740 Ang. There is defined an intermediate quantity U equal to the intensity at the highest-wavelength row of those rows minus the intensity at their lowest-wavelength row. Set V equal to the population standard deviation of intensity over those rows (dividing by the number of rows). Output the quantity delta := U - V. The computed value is -0.1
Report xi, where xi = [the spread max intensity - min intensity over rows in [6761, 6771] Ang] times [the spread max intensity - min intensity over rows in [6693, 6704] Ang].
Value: 1.29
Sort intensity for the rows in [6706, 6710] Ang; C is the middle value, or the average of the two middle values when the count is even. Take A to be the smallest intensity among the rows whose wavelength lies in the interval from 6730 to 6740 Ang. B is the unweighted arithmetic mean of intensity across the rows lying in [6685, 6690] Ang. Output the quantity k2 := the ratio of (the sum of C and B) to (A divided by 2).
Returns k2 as 4.35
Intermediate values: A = 18.78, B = 20.3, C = 20.5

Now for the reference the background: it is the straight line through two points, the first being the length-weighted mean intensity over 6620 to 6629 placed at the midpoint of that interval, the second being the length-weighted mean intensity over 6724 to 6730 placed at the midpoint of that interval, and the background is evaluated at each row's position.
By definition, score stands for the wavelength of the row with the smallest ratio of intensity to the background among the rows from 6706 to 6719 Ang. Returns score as 6717.12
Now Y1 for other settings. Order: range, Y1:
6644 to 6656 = 6647.88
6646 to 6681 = 6672.41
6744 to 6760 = 6754.34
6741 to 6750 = 6741.91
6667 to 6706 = 6687.80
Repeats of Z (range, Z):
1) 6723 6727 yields 18.9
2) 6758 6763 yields 19.9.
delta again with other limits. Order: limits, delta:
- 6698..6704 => 0.0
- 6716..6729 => 0.9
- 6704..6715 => -0.1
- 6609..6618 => -0.5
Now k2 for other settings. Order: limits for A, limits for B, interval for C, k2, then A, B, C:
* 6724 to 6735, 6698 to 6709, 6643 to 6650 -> 4.25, 18.78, 19.9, 20.0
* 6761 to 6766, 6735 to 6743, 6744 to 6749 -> 4.20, 18.94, 20.1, 19.7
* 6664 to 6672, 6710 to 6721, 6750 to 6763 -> 4.08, 19.09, 19.6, 19.3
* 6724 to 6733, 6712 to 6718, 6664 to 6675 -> 4.19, 18.78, 19.4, 19.9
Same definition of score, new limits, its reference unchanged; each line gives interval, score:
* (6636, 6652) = 6640.23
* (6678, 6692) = 6690.88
